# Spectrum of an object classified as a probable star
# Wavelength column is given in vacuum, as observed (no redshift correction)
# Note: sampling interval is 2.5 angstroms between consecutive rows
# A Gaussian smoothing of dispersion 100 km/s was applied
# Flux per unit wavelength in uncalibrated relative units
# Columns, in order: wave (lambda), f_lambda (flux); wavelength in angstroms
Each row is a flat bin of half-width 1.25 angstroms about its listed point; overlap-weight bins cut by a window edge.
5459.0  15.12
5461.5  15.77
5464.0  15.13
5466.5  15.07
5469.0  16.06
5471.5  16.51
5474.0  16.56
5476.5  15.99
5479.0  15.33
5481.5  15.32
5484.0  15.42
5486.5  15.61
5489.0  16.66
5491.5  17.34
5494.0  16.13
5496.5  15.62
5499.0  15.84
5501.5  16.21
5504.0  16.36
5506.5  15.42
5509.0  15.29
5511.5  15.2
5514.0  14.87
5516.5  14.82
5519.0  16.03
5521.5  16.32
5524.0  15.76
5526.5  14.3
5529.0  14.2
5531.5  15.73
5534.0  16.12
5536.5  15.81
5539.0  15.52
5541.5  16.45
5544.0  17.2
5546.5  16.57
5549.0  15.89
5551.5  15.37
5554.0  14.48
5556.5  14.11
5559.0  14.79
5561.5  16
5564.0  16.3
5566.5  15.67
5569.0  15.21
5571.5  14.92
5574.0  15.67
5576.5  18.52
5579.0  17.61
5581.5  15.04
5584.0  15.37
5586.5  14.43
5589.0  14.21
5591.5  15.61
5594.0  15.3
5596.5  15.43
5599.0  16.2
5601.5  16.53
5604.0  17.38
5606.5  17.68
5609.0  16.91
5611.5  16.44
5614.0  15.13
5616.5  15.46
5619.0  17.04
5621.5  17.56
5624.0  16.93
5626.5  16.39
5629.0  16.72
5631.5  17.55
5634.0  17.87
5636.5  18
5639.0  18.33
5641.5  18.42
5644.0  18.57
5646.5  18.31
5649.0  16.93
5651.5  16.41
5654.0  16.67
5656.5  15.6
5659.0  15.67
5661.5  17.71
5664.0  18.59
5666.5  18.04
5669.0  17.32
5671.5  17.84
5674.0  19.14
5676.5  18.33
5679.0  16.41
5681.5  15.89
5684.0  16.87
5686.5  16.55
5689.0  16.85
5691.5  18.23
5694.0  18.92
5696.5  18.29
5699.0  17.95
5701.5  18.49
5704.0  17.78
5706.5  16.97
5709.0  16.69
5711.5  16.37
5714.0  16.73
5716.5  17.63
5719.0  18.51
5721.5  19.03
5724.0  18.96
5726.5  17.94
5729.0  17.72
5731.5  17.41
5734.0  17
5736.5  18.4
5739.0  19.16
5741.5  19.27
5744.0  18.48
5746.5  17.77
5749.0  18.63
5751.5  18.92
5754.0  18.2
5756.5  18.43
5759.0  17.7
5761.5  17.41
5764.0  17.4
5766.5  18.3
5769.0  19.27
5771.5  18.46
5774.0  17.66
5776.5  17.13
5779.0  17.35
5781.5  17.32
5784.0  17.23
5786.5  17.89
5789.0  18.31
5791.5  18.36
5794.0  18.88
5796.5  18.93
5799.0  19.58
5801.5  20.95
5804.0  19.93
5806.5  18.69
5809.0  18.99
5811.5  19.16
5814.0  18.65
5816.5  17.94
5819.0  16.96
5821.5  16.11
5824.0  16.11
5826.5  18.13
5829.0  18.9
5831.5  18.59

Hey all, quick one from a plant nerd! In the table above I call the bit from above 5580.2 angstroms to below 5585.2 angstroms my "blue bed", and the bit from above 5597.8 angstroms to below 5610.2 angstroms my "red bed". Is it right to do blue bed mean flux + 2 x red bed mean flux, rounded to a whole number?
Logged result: 49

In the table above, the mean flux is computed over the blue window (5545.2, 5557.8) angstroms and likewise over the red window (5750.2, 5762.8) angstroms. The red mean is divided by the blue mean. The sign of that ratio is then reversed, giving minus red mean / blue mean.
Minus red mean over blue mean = -1.19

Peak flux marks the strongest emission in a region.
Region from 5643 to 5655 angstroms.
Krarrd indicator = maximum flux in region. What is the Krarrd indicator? 18.57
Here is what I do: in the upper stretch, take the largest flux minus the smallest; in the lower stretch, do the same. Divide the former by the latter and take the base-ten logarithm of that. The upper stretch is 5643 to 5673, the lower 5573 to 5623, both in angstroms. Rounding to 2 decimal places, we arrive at -0.16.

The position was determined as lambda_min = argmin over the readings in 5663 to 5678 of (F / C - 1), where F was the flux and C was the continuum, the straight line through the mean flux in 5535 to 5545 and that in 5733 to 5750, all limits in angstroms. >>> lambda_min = 5669.0 angstroms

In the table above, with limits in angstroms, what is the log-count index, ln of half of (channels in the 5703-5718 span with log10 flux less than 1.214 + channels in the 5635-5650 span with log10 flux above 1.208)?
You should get 1.1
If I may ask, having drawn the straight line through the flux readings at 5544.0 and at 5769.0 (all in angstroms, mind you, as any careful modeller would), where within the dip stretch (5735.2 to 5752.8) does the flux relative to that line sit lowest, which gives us 5746.5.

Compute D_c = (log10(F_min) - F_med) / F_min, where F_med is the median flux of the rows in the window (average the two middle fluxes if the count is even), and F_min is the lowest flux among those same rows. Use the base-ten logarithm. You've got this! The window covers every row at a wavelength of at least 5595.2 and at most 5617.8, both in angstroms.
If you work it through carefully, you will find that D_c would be -1.01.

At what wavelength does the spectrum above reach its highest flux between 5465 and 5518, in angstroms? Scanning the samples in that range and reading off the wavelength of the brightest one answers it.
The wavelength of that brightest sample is 5491.5 angstroms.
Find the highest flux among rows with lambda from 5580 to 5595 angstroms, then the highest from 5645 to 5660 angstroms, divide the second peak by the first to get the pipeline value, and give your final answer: 1.17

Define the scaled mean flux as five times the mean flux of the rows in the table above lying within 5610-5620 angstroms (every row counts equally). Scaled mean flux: 80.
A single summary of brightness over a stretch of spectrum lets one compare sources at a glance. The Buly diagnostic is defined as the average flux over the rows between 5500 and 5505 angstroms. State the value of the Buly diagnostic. 16.3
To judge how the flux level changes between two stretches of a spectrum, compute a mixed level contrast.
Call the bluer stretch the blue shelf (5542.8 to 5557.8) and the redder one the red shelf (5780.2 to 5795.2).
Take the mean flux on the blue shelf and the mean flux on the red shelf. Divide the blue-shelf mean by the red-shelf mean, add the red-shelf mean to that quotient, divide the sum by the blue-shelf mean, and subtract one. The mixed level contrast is 0.21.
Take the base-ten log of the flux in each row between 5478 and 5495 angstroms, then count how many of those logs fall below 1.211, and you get 5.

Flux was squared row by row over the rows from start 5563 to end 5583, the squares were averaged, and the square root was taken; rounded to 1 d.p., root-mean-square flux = 16.2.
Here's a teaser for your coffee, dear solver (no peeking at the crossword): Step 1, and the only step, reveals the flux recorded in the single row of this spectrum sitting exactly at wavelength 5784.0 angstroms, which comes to 17.23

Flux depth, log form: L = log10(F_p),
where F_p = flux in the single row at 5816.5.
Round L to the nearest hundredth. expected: 1.25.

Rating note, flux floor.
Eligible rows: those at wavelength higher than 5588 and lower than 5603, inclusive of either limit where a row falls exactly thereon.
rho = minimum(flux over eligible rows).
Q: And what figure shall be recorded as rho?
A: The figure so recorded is 14.21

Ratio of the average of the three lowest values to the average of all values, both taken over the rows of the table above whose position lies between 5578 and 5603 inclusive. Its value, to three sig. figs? 0.935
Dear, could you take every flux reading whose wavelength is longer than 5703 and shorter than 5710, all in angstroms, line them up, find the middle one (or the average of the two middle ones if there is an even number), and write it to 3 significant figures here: 17.0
